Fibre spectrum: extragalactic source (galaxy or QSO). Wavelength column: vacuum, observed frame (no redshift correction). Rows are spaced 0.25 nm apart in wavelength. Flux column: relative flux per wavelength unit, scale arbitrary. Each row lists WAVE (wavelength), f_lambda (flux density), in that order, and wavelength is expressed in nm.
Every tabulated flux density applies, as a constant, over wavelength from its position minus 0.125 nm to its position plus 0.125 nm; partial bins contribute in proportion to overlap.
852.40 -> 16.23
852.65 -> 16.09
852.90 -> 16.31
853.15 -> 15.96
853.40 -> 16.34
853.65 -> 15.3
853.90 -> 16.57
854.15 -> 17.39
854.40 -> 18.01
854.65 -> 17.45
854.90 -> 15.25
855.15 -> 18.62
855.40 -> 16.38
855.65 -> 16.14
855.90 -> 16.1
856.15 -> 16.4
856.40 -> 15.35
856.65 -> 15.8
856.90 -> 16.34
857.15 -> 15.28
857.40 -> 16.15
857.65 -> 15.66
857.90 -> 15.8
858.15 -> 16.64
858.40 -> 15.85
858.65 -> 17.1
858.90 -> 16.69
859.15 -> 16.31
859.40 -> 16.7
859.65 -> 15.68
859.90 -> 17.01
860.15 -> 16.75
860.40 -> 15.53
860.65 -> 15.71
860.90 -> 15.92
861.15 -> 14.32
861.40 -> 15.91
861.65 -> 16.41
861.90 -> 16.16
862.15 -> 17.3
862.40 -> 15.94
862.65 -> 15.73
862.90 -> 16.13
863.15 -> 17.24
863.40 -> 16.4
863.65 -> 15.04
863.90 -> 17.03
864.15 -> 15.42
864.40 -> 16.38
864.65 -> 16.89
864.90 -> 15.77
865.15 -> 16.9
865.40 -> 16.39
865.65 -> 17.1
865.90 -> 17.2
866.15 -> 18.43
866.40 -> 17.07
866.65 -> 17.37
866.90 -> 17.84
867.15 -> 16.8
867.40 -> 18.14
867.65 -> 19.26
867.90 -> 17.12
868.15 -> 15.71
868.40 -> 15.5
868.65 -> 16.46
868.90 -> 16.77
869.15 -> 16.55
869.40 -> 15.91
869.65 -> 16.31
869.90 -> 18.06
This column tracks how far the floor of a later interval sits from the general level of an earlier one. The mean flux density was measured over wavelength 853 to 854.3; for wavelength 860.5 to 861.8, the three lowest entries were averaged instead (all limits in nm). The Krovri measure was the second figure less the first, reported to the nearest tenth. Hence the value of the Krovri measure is -1.0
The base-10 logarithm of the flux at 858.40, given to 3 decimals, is 1.200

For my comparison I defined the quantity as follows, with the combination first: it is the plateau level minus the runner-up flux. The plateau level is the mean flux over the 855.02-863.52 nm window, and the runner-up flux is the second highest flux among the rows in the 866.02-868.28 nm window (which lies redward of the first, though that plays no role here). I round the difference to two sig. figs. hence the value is -2.2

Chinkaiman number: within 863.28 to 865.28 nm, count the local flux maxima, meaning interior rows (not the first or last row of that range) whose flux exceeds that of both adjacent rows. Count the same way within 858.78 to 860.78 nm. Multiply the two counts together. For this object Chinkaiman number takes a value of 4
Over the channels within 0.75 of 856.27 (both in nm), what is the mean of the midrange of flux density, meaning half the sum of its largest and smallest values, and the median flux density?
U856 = 16.0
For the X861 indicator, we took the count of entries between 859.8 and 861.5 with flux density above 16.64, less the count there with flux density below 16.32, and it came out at -3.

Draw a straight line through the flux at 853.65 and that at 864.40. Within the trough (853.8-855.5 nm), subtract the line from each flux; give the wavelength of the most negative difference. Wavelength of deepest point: 854.90 nm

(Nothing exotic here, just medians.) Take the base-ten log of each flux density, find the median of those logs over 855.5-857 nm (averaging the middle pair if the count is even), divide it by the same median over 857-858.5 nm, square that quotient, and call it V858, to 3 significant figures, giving 1.01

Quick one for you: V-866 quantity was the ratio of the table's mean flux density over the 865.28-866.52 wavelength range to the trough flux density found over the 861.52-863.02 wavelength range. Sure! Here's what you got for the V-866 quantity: 1.10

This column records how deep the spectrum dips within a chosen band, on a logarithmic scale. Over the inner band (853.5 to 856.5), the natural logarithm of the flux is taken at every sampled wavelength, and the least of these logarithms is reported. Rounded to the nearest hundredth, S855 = 2.72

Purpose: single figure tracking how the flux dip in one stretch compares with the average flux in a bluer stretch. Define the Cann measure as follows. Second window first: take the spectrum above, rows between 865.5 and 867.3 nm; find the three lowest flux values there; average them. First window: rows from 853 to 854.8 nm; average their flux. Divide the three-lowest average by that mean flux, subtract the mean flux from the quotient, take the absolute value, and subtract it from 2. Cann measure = -13.7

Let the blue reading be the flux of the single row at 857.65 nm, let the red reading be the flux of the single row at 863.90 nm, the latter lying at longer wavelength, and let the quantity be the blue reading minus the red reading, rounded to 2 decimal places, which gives -1.37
